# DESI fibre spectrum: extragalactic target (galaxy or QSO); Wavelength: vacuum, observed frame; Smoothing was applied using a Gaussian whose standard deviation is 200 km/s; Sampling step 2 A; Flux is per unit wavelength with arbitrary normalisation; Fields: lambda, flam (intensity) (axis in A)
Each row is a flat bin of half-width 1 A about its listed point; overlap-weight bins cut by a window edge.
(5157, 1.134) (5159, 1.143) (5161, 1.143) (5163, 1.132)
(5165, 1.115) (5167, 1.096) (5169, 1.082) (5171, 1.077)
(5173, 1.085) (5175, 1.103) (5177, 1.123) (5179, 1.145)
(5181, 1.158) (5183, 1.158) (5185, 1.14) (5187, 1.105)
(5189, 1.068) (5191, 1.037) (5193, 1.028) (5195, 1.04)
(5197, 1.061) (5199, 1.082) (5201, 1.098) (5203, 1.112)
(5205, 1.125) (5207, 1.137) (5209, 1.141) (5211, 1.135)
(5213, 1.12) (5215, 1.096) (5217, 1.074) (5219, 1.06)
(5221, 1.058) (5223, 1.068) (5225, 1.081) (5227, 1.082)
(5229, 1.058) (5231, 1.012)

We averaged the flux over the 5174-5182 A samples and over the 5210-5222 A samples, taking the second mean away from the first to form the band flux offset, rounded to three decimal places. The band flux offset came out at 0.042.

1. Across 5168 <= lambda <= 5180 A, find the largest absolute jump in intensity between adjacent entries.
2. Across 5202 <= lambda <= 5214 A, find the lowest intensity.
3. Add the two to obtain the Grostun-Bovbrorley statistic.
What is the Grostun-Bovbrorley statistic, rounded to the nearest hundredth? 1.13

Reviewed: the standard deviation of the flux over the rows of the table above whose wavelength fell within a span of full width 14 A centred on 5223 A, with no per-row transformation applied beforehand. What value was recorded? 0.010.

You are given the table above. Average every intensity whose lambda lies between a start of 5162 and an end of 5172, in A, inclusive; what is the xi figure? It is 1.10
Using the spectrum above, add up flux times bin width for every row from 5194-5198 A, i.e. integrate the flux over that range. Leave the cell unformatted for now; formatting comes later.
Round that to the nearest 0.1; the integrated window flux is 4.2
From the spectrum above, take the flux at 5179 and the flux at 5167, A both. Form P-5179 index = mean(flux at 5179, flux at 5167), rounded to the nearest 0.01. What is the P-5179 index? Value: 1.12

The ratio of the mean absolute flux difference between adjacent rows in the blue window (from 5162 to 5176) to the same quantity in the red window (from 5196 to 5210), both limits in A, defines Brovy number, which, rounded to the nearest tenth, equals 1.0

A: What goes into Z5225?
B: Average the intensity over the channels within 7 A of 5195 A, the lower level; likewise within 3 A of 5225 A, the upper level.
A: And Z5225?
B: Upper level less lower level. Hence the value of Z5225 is 0.018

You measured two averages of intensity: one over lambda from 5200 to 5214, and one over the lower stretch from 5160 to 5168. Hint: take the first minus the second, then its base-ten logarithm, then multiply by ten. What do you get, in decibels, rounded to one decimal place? -26.0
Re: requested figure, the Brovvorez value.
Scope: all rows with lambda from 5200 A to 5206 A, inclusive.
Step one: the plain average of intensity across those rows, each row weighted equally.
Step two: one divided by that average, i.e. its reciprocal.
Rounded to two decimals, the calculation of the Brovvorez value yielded 0.90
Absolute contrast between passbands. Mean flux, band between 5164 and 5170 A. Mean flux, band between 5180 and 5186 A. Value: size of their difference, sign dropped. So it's 0.054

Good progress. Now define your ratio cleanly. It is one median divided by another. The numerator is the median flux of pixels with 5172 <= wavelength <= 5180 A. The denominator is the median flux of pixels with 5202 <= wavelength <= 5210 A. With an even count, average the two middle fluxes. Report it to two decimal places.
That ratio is 0.98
